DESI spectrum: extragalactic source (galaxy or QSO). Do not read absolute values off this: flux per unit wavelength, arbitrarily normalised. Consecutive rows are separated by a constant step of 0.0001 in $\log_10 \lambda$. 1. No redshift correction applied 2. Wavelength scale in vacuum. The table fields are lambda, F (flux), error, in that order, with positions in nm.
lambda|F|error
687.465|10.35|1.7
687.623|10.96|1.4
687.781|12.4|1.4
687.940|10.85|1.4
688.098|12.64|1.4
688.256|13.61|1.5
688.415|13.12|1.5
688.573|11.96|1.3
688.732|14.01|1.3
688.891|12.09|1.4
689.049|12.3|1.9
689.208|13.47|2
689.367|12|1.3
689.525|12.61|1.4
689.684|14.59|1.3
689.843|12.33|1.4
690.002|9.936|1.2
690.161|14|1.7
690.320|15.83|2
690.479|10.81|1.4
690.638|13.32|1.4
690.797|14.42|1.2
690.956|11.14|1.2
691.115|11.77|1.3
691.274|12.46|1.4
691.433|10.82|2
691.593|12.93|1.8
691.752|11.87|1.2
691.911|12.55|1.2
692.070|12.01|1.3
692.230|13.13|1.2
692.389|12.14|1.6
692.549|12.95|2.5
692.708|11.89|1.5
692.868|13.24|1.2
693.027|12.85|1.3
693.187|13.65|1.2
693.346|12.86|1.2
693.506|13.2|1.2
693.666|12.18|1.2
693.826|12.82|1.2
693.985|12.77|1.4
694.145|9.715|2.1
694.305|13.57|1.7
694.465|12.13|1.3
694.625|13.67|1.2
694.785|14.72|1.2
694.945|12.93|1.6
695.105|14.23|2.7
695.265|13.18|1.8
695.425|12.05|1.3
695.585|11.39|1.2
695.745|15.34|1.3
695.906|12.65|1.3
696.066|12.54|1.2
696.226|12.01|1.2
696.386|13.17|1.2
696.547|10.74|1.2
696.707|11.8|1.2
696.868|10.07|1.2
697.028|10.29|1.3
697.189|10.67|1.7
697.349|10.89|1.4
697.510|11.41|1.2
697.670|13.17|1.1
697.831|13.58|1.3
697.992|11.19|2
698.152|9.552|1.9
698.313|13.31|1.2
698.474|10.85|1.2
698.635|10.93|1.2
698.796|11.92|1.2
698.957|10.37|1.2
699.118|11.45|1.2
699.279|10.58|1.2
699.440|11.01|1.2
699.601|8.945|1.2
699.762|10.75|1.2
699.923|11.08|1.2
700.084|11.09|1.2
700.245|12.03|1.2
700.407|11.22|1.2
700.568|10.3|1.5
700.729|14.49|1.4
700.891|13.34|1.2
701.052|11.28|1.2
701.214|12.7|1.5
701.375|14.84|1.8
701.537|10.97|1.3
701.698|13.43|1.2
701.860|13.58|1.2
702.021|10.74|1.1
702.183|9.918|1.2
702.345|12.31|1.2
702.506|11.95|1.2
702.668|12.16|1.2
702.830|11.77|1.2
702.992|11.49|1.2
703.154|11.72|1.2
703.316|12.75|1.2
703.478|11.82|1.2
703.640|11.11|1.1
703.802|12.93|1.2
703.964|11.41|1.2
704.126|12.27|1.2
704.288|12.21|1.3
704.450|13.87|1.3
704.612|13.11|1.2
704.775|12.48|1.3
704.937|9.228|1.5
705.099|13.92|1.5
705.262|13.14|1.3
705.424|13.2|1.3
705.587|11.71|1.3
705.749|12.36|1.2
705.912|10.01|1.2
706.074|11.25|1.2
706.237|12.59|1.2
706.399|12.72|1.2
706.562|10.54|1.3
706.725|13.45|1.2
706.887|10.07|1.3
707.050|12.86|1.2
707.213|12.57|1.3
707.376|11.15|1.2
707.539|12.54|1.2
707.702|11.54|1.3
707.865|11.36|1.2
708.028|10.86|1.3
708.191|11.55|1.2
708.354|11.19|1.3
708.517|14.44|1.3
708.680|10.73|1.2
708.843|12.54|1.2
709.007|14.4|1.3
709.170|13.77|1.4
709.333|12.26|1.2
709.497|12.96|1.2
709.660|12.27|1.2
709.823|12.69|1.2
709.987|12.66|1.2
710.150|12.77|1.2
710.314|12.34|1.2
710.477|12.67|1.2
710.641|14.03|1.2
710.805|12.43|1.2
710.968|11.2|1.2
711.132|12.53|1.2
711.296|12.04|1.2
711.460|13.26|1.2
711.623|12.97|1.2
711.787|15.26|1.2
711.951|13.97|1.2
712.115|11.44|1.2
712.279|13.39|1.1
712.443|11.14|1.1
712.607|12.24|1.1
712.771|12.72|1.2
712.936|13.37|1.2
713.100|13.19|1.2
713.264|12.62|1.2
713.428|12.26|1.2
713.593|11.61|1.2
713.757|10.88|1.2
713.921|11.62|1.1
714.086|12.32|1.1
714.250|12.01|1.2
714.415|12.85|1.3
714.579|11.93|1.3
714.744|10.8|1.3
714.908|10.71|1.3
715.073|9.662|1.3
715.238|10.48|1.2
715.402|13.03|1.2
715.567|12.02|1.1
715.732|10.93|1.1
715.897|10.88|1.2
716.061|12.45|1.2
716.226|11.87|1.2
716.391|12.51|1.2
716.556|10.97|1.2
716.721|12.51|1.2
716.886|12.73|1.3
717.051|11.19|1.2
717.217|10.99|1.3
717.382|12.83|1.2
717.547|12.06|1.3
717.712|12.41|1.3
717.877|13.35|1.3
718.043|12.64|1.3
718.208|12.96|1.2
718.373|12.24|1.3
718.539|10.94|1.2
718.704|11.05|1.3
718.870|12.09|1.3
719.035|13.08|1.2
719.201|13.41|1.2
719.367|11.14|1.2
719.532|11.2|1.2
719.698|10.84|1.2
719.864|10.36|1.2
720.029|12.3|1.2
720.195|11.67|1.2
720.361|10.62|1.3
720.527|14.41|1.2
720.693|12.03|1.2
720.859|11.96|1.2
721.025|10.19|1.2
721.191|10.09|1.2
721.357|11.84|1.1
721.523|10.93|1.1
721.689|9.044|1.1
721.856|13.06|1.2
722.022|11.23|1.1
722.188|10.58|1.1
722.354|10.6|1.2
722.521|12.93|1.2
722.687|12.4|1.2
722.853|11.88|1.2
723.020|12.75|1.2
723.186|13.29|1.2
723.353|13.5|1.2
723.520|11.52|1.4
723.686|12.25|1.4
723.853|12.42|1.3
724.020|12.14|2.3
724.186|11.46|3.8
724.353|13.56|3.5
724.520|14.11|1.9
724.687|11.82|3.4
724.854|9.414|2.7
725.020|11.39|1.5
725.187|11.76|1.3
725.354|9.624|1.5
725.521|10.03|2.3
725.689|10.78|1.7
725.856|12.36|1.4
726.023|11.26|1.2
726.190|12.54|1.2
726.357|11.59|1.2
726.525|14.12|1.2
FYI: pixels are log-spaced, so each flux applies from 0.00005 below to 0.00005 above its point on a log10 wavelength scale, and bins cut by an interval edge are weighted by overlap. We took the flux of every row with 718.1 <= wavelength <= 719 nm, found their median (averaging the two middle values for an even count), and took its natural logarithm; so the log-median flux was 2.49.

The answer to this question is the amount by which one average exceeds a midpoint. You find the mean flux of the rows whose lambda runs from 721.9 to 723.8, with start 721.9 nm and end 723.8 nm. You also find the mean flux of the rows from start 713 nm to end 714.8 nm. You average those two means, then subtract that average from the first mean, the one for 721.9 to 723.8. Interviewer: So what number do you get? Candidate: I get 0.04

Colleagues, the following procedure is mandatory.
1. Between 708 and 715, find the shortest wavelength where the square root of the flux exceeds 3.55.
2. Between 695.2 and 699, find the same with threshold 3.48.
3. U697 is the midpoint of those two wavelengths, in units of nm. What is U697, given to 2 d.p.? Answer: 701.89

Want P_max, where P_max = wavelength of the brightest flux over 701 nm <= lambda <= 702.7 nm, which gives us 701.375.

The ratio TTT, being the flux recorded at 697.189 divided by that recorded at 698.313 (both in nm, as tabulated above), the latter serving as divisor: 0.80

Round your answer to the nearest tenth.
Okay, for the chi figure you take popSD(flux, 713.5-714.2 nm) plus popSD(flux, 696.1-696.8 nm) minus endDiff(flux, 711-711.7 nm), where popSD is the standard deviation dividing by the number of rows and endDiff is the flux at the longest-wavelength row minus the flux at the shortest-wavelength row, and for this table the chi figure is 0.9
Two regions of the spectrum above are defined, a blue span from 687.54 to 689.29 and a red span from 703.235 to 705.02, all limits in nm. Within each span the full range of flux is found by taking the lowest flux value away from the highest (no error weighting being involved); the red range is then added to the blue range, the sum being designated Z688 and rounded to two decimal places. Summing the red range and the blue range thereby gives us 7.80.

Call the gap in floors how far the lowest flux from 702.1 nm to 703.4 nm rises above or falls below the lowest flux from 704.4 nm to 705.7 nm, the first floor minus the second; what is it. 0.7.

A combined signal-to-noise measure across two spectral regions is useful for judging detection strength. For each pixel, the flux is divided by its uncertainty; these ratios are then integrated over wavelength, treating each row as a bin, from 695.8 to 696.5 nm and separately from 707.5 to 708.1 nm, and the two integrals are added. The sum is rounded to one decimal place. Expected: 12.7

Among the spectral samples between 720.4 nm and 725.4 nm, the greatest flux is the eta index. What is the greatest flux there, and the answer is 14.41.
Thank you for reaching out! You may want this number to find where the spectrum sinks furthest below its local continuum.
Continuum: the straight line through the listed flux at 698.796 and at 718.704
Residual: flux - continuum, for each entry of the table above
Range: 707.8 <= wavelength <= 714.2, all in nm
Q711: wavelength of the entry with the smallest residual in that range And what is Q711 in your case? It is 708.680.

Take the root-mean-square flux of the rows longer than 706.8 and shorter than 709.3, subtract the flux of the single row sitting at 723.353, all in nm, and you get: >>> -1.3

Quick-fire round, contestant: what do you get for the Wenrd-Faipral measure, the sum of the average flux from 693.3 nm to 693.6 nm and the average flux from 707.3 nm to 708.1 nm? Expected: 24.5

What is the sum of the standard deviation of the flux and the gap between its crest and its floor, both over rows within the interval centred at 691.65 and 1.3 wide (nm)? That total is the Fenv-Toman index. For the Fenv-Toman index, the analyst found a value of 3.0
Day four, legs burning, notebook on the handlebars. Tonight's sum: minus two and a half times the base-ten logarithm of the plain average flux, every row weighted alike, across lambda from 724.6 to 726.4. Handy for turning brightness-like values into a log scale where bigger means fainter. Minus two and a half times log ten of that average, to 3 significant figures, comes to -2.62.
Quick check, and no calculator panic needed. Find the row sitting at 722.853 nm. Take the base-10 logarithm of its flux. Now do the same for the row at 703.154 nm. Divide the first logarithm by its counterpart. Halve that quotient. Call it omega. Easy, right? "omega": 0.50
